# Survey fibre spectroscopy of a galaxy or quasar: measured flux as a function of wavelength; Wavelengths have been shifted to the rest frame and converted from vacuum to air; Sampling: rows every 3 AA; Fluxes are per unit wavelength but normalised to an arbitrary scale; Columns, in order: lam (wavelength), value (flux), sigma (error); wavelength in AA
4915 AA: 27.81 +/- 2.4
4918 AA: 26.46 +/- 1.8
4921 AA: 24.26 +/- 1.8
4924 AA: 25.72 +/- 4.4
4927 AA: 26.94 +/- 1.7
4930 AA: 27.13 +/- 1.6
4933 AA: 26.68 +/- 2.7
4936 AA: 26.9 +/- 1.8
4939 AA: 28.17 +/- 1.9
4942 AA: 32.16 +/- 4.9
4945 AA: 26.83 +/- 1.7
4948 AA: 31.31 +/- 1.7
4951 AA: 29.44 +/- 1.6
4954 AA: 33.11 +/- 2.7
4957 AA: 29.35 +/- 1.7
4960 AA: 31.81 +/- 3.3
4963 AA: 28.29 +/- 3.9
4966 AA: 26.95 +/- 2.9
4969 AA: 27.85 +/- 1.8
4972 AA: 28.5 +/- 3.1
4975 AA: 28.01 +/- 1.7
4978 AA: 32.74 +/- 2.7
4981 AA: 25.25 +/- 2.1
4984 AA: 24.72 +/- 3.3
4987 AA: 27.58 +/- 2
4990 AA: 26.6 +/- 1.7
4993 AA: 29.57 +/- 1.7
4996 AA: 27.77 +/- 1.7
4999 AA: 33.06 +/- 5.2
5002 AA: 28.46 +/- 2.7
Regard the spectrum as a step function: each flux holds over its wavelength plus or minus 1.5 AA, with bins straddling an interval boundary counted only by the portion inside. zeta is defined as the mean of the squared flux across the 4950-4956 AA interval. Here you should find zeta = 981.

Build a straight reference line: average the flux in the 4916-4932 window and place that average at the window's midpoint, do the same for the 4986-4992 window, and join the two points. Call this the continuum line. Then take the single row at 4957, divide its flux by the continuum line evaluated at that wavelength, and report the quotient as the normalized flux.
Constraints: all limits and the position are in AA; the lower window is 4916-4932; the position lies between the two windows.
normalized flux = 1.10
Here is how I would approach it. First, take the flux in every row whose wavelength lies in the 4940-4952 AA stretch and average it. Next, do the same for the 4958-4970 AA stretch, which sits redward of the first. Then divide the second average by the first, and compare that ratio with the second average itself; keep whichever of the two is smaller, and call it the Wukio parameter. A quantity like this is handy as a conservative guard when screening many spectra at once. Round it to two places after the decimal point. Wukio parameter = 0.96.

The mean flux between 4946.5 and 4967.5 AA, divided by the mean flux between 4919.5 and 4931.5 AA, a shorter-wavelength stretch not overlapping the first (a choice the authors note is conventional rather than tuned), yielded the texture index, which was 1.15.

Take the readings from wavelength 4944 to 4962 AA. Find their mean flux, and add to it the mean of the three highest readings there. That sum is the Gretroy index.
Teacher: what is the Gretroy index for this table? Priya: 62.4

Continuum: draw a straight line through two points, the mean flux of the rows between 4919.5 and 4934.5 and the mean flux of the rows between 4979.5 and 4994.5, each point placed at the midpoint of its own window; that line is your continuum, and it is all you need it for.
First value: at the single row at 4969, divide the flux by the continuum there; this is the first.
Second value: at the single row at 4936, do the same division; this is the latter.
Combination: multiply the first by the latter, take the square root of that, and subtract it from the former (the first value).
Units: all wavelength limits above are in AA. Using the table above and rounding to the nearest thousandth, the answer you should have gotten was 0.012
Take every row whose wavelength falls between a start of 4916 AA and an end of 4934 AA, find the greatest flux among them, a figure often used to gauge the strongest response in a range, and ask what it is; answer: 27.13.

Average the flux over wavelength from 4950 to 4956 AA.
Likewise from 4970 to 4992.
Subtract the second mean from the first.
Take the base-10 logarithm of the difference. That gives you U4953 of 0.56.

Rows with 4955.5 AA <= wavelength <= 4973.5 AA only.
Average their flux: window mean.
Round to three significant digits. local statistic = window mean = 28.8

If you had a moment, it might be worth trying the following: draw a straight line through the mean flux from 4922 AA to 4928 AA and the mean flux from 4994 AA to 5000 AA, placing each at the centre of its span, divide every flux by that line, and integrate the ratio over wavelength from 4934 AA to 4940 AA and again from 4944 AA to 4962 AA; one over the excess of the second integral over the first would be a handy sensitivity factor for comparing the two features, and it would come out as 0.07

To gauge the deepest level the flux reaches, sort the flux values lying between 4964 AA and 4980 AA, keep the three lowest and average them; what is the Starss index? 27.6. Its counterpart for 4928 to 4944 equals 26.9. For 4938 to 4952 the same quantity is 28.1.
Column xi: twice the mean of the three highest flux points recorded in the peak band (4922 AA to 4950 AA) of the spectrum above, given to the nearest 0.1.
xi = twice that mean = 61.1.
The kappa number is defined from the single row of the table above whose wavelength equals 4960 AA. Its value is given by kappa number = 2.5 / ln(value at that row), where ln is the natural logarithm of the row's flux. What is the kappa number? 0.723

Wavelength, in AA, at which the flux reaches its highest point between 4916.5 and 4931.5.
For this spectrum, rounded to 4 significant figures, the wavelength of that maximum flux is 4930 AA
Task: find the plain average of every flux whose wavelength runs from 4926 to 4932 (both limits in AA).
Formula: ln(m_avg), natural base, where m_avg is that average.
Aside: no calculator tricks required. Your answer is 3.30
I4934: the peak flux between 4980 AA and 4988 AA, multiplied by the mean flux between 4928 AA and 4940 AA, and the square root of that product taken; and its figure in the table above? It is 27.4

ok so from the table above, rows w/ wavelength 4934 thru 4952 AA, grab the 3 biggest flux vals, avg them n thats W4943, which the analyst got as 31.0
